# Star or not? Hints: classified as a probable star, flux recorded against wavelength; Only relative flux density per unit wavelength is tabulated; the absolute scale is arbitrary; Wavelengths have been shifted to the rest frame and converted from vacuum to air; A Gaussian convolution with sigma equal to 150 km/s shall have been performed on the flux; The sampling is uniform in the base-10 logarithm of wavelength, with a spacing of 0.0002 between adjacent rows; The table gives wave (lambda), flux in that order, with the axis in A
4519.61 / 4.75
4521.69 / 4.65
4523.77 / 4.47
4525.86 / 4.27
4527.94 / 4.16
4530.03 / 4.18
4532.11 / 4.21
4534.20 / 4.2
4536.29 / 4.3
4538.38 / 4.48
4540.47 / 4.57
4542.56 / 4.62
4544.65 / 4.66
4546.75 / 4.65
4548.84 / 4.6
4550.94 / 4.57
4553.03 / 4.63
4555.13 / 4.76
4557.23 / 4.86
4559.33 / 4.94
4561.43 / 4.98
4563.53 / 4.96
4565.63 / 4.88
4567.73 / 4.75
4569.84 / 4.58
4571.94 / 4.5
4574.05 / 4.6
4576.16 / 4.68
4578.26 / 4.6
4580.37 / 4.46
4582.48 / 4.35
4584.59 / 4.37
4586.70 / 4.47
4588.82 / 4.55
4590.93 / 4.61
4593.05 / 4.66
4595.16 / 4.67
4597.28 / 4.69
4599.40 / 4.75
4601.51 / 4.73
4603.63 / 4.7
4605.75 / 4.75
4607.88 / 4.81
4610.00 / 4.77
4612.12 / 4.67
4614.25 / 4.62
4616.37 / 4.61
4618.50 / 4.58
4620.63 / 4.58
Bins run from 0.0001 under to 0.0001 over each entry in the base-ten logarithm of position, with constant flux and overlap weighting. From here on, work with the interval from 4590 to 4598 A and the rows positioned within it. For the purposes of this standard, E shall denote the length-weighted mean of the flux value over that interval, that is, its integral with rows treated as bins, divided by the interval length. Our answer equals 4.66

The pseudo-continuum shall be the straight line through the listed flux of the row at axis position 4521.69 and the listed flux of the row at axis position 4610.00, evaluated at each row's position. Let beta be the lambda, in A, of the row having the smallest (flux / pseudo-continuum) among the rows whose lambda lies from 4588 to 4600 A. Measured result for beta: 4588.82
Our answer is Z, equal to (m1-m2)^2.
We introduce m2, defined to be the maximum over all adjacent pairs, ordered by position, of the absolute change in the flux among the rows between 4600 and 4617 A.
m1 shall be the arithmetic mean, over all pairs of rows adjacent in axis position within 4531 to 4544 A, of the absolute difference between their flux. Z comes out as 0.0002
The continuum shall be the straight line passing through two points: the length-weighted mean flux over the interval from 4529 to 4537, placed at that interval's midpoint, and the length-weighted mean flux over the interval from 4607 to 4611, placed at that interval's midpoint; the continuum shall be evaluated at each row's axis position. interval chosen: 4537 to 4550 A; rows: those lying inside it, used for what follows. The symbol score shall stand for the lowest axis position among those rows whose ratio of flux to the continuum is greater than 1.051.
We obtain 4538.38 A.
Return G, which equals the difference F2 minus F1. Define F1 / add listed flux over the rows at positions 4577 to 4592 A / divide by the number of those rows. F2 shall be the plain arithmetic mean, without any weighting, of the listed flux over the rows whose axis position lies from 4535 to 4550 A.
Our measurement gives 0.067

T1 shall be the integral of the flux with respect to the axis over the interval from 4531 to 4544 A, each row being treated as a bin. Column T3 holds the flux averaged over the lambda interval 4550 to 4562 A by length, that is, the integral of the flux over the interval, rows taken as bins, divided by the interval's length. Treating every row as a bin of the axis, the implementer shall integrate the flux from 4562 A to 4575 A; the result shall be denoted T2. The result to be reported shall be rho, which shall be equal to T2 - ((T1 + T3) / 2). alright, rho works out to 30.4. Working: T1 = 57.3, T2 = 61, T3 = 4.78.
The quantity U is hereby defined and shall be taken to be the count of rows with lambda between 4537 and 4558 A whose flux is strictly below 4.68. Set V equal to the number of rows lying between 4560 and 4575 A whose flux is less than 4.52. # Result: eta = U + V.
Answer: 9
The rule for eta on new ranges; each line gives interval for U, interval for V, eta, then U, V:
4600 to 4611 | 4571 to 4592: 5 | 0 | 5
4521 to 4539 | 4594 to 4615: 9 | 9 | 0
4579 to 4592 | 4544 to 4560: 6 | 6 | 0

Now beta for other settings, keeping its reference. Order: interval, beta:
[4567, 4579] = 4571.94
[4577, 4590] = 4582.48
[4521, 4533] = 4527.94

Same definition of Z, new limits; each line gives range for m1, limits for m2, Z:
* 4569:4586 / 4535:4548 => 0.0086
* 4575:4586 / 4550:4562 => 0.0018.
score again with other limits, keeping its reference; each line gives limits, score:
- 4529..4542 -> 4538.38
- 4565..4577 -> 4565.63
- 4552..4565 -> 4553.03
